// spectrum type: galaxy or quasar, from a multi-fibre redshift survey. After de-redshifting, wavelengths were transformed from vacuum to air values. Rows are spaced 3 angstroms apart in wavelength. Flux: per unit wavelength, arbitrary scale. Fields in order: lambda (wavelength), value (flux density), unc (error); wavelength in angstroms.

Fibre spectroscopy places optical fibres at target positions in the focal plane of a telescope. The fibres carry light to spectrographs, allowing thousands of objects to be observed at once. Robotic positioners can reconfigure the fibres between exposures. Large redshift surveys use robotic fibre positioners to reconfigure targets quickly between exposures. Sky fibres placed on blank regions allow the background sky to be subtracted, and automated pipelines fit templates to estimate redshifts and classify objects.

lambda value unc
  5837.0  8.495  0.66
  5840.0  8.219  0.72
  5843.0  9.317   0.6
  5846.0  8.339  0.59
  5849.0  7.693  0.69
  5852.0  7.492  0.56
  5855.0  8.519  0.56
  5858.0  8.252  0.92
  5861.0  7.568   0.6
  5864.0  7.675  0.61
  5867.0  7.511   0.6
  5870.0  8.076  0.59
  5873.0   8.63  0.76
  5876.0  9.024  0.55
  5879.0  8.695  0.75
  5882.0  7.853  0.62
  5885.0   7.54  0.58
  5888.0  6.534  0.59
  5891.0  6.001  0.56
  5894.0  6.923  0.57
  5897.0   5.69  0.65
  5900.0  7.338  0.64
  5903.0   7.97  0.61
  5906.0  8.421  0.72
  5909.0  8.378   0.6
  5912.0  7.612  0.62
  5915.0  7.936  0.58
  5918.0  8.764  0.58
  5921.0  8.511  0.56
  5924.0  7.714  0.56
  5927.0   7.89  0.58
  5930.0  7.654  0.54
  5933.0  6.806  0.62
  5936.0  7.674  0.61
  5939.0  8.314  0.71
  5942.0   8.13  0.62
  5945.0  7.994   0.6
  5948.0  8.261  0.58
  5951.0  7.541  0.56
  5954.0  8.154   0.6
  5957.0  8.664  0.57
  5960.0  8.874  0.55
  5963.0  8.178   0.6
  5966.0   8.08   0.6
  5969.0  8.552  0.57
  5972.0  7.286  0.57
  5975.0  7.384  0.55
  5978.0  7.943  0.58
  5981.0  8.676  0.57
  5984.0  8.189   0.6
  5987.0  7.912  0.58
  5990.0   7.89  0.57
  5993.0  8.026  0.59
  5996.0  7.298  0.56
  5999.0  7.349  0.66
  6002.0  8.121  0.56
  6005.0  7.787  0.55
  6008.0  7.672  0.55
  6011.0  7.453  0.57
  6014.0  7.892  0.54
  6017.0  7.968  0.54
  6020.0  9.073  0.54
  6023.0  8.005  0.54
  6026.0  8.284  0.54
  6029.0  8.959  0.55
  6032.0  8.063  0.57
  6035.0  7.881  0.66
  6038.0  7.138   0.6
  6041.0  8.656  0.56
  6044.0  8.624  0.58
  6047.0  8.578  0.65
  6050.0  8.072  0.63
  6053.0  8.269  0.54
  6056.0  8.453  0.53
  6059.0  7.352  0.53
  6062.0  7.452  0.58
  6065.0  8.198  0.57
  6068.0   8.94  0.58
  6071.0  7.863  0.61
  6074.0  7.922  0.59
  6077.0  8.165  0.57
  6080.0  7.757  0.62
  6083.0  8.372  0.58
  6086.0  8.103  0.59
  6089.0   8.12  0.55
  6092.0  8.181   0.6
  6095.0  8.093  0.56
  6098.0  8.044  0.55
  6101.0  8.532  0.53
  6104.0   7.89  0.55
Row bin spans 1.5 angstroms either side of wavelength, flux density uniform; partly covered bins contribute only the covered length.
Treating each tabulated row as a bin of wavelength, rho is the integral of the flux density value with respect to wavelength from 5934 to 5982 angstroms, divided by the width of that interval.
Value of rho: 8.09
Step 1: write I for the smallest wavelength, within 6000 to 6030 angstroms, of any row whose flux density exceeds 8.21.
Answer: 6020.0 angstroms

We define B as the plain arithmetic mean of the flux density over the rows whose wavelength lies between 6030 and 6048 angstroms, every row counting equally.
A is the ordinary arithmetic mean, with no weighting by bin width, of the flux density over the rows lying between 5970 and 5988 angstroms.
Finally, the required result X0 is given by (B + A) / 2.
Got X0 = 8.03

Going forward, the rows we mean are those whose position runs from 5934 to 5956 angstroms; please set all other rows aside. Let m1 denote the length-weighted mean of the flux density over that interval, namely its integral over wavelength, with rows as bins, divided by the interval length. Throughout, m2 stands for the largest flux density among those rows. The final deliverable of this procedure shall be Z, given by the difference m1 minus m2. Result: -0.3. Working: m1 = 8.00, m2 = 8.314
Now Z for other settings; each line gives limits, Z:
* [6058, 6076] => -1.0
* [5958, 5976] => -0.8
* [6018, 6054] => -0.8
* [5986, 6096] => -1.0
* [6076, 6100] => -0.3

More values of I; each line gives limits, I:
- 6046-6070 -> 6047.0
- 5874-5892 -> 5876.0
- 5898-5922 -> 5906.0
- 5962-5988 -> 5969.0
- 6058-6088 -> 6068.0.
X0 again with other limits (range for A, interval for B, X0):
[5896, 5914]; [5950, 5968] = 7.91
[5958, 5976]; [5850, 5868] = 7.95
